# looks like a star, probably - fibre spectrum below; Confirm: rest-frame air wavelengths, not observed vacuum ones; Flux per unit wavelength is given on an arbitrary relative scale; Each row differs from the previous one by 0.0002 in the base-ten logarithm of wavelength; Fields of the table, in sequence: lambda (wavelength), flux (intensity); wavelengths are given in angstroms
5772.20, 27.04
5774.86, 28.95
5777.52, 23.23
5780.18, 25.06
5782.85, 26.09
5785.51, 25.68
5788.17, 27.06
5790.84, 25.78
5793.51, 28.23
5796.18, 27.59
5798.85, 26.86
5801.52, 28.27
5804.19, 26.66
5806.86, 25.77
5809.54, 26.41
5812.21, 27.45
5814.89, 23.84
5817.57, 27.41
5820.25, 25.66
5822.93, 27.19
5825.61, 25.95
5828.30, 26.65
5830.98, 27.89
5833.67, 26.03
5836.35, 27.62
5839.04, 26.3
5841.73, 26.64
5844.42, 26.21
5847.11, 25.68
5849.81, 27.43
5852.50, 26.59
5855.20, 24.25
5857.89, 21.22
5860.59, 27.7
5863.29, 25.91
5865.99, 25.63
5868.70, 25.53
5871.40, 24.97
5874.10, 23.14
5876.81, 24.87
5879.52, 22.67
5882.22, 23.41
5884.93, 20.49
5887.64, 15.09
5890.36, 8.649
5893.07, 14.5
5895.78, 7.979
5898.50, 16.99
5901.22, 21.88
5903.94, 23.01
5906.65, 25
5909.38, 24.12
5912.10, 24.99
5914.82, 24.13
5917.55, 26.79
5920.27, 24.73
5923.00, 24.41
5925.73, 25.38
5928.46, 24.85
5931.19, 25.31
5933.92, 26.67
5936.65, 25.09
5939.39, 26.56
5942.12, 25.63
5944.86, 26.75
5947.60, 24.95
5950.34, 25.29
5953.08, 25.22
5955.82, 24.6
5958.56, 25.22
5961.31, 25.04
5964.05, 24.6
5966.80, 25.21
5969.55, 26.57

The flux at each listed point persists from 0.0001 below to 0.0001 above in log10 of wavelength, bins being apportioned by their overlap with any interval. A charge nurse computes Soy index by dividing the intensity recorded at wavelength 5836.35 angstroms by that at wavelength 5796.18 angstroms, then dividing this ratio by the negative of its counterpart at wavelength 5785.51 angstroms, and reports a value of -0.039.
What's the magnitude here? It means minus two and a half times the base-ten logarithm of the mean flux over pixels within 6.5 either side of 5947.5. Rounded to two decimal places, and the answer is -3.52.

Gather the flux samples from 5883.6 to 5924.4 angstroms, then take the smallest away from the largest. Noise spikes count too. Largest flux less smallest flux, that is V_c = 19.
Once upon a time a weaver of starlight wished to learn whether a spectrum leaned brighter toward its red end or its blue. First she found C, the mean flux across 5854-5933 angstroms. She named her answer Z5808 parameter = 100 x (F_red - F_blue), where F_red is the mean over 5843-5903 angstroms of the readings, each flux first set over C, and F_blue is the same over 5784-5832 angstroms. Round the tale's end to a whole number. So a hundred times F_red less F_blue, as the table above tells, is -22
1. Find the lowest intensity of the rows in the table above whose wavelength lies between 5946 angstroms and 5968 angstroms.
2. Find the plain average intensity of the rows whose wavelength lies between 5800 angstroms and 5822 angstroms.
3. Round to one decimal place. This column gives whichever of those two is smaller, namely 24.6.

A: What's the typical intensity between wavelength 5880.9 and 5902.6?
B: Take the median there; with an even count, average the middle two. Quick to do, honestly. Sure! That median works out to 16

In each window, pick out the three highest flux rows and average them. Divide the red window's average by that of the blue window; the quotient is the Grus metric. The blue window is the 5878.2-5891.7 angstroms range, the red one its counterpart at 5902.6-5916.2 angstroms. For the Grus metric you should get 1.1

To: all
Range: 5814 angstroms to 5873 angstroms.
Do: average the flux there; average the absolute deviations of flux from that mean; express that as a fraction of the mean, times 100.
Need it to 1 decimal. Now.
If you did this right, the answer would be 4.0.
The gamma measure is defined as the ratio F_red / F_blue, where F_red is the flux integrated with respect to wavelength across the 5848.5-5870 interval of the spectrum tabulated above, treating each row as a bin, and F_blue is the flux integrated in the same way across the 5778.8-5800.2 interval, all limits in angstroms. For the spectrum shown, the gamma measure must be 0.97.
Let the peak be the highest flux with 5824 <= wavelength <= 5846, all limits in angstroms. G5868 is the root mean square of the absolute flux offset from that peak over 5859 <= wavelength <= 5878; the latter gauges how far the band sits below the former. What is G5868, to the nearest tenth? 2.8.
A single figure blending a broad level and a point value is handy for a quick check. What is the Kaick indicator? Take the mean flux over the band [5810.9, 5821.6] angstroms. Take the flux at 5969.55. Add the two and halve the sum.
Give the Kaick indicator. 26.3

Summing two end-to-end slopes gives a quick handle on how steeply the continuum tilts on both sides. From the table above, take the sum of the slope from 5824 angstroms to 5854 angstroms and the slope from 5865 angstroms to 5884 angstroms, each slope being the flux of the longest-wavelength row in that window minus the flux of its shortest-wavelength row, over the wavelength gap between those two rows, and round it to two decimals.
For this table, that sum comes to -0.11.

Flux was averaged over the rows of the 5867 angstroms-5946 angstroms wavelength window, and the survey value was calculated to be 22.5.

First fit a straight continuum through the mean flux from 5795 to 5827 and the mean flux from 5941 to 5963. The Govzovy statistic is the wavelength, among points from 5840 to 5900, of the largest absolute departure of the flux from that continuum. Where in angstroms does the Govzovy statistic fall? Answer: 5895.78 angstroms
